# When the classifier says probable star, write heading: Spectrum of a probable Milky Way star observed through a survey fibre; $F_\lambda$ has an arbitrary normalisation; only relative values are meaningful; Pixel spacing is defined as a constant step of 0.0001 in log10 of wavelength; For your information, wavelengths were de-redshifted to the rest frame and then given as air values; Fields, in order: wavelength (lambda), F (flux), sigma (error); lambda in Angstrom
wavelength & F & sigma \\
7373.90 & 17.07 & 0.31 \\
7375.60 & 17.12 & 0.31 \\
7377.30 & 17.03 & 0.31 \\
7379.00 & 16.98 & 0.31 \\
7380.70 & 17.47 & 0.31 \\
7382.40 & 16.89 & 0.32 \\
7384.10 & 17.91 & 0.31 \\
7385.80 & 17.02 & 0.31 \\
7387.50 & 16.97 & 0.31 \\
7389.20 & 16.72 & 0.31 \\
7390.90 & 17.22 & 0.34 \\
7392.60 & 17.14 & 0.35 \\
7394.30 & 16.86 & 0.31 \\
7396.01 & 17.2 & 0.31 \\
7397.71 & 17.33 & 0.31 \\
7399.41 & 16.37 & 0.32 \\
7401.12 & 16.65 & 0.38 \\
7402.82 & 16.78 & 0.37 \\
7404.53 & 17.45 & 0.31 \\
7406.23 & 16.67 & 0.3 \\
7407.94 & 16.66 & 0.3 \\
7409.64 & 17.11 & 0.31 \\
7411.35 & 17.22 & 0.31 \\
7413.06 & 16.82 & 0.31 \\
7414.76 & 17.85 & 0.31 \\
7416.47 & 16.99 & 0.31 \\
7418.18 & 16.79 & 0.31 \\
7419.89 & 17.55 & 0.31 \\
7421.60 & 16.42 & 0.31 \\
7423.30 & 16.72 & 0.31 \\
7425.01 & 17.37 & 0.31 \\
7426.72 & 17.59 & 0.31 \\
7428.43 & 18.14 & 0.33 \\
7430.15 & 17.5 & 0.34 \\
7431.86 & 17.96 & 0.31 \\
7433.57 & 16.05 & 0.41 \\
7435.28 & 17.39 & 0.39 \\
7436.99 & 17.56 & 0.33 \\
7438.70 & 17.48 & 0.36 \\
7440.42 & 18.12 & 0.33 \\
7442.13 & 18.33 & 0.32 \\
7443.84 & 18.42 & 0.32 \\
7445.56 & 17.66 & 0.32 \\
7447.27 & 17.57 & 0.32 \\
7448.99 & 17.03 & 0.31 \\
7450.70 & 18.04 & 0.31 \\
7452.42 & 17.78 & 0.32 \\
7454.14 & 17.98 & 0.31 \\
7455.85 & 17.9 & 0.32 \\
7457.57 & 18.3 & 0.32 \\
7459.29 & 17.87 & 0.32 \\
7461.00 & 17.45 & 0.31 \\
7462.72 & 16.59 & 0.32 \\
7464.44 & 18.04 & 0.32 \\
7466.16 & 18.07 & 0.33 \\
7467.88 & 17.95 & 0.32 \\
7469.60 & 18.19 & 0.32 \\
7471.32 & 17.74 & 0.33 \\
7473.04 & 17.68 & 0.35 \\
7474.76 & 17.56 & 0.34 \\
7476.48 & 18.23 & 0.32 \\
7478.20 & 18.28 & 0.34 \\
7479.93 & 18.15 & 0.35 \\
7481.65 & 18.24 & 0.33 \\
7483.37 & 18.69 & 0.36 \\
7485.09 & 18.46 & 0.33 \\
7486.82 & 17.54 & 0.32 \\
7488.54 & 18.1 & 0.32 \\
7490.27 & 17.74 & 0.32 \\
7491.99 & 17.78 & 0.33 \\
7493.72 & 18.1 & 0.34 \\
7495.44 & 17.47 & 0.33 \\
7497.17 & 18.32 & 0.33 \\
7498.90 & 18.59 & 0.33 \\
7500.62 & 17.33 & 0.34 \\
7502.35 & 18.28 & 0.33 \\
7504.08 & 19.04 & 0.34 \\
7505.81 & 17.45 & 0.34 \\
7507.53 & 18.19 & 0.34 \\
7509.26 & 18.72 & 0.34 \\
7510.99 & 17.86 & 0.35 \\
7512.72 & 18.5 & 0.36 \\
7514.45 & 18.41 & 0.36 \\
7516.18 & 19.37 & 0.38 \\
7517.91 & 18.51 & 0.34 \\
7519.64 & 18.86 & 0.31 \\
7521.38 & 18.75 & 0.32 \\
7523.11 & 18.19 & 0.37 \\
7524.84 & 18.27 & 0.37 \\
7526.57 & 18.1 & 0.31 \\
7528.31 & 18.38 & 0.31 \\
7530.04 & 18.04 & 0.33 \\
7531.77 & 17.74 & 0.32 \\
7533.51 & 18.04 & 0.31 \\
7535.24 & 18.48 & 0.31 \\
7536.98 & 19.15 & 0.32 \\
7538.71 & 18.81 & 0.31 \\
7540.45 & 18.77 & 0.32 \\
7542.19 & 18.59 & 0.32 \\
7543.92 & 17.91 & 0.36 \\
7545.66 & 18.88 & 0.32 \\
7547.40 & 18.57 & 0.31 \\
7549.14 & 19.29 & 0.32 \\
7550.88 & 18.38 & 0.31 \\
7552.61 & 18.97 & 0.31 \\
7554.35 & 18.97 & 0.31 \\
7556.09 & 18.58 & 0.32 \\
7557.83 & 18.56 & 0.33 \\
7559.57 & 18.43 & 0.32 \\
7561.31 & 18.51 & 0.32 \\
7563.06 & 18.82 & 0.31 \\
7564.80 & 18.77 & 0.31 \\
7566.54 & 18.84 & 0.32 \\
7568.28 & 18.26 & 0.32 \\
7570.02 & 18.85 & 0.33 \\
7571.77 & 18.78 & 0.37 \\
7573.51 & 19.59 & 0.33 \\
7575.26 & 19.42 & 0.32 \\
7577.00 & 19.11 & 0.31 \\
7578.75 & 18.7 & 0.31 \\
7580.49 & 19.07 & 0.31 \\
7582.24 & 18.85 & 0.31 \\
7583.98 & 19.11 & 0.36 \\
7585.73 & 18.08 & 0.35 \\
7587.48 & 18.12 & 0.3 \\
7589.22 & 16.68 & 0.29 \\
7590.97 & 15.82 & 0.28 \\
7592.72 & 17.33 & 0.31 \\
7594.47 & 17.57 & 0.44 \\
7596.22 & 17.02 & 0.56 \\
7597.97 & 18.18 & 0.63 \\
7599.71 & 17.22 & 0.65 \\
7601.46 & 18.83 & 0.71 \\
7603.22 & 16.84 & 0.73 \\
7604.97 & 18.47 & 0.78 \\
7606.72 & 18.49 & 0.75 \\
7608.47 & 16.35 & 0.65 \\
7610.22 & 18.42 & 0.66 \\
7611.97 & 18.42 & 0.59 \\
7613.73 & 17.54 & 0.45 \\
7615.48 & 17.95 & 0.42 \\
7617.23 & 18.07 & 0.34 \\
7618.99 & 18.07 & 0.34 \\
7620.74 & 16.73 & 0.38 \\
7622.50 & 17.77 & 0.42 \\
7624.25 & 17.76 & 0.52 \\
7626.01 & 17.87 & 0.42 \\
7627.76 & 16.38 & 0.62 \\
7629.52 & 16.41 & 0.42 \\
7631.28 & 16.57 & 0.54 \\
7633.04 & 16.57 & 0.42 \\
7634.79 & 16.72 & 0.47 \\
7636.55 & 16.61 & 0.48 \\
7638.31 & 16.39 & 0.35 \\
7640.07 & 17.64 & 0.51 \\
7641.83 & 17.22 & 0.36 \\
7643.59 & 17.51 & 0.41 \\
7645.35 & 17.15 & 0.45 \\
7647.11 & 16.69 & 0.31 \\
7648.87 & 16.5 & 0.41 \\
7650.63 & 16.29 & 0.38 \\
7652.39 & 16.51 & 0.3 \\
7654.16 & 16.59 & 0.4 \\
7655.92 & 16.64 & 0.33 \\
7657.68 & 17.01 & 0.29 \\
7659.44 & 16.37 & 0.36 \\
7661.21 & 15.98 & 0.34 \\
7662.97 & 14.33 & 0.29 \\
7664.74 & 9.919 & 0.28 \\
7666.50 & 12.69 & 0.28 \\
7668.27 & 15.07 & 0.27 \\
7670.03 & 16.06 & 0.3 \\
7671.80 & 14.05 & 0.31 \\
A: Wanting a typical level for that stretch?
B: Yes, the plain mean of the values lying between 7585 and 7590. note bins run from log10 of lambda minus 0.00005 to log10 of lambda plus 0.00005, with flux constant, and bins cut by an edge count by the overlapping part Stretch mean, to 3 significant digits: 17.6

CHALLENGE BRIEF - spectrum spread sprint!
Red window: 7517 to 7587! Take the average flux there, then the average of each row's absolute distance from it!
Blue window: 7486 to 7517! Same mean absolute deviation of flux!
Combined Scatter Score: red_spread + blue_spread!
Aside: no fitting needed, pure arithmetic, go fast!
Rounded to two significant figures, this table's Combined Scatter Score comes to 0.78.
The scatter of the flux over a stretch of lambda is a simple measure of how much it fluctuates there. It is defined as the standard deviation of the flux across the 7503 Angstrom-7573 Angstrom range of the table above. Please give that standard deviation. 0.42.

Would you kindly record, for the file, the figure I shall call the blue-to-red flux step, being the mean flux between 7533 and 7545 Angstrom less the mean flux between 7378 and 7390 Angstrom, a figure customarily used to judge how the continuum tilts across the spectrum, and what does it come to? 1.4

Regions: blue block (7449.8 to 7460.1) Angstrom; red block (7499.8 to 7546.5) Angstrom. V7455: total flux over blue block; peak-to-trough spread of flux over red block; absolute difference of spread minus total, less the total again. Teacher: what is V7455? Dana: -2.0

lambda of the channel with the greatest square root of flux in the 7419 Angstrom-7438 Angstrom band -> 7428.43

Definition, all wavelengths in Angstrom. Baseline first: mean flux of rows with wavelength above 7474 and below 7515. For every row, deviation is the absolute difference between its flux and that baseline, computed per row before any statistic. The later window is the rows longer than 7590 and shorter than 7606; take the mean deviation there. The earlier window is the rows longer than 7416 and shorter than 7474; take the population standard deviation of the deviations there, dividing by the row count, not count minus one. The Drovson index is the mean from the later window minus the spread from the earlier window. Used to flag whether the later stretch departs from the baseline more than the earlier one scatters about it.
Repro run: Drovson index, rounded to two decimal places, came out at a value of 0.37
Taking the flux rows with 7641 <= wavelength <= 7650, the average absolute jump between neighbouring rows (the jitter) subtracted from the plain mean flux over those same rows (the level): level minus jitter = 16.7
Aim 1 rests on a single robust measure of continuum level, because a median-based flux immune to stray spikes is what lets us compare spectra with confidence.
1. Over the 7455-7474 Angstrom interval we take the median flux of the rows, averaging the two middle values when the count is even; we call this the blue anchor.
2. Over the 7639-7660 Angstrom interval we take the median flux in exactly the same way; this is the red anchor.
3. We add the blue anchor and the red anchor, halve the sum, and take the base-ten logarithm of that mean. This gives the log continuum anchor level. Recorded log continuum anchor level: 1.24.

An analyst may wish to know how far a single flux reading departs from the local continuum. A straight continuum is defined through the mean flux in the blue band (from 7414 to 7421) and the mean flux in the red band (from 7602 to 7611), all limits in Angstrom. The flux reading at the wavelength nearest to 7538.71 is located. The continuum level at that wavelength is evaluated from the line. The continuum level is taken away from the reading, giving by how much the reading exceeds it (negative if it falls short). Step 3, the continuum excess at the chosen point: 1.25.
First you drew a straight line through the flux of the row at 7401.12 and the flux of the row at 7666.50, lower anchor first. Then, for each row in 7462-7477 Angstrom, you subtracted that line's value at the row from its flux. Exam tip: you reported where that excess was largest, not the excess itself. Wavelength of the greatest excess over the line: 7476.48 Angstrom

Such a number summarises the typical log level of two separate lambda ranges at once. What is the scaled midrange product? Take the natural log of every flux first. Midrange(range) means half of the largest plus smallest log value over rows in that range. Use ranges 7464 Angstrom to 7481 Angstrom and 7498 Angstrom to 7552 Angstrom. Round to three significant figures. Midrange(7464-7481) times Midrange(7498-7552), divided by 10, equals 0.839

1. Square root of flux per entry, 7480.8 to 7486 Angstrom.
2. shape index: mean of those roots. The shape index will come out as 4.30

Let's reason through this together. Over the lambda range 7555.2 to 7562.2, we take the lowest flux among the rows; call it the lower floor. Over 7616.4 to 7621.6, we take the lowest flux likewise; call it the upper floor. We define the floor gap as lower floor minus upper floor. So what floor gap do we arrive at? 1.7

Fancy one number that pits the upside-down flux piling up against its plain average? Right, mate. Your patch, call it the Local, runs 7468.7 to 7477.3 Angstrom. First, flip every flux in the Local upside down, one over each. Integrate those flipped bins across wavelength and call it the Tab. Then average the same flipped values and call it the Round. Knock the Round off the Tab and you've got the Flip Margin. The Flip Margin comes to 0.425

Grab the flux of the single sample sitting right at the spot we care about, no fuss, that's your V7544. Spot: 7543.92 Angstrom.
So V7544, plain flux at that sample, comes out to 17.91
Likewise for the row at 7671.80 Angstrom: 14.05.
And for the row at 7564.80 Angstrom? 18.77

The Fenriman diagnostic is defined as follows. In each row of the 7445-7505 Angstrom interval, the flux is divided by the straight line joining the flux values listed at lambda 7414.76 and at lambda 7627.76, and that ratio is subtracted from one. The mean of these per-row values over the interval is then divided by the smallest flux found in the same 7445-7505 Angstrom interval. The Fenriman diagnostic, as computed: -0.002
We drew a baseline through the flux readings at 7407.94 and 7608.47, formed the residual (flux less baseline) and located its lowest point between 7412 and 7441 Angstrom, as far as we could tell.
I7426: 7433.57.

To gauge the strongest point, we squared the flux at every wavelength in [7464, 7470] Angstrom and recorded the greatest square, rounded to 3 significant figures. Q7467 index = 331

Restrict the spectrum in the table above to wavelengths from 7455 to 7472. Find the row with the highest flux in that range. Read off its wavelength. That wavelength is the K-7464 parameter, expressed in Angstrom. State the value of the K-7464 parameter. 7457.57 Angstrom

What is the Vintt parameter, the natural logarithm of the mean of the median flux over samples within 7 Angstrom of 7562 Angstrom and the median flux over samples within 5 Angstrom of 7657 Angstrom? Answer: 2.866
